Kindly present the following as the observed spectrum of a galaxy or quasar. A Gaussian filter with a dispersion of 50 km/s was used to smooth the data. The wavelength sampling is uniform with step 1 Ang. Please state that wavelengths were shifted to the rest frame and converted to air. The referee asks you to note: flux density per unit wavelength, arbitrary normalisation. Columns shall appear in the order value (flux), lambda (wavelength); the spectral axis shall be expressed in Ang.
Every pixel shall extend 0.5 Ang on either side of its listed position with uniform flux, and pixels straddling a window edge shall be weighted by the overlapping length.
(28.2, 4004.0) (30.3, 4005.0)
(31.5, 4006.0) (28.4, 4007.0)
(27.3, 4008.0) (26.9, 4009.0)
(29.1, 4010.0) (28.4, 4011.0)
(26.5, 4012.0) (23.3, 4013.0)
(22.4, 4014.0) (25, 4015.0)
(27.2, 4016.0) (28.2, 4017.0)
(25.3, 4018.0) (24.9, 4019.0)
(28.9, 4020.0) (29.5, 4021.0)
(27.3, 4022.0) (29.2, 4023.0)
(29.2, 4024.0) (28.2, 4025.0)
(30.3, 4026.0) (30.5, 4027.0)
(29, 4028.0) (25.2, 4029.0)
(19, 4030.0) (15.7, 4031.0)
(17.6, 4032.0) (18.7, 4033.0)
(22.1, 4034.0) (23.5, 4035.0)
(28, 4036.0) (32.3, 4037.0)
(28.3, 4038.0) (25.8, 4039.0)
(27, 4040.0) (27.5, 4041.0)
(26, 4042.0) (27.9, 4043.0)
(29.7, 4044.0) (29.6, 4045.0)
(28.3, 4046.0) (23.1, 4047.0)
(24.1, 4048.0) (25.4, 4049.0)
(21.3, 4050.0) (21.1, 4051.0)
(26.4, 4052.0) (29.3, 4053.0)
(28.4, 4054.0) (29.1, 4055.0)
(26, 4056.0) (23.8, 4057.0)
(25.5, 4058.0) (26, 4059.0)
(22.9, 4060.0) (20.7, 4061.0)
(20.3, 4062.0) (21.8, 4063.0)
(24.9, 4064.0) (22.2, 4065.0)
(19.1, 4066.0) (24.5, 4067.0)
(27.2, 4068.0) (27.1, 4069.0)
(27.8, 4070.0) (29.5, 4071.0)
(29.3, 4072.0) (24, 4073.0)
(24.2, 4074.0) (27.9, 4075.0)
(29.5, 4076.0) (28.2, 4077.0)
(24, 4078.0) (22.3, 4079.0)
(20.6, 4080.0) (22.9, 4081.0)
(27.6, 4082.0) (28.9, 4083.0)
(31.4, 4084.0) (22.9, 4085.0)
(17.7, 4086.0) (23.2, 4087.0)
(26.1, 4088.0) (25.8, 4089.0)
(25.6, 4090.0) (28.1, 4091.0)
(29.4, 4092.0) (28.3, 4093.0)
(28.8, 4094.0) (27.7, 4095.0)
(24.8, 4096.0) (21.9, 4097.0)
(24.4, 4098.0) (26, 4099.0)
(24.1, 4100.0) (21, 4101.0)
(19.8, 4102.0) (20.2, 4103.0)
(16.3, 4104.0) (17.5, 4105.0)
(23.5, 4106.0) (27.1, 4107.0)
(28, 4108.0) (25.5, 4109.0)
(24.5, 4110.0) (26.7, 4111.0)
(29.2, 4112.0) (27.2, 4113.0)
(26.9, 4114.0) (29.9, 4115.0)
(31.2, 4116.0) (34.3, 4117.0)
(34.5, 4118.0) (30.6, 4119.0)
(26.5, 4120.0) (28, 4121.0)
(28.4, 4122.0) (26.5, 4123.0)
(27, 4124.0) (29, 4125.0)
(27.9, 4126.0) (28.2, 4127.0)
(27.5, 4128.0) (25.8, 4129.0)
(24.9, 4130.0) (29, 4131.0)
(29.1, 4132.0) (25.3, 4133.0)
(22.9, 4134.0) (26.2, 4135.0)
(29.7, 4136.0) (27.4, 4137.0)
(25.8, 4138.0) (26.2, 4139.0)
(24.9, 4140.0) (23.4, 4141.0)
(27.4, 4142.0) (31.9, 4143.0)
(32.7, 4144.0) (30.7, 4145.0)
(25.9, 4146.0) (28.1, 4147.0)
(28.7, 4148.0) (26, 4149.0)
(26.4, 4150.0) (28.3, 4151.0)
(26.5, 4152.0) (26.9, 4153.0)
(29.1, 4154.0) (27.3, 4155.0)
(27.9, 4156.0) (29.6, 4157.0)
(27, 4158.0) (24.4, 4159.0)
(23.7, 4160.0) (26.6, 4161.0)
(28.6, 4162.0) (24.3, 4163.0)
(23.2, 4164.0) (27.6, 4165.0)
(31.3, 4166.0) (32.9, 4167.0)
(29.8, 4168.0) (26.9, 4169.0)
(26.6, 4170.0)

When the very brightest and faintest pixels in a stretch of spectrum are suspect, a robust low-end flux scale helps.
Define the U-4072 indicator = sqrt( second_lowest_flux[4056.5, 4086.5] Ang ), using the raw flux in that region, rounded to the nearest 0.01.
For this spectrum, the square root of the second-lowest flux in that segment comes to 4.37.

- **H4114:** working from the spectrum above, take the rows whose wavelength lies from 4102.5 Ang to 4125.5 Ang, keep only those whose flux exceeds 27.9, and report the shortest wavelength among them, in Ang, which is 4108.0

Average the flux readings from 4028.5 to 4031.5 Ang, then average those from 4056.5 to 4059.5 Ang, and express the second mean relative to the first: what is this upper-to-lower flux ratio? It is 1.26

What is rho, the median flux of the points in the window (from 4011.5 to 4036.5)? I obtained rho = 26.5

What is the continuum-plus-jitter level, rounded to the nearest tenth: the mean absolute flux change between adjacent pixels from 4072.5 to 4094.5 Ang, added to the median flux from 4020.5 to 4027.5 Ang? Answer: 31.7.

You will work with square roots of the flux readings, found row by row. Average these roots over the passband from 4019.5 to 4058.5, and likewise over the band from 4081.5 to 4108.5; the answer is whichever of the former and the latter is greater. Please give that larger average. 5.09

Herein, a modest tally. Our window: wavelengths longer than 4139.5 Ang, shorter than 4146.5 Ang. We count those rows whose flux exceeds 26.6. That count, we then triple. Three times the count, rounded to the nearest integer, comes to 12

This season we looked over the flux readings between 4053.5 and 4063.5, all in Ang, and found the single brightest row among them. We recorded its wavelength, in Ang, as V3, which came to 4055.0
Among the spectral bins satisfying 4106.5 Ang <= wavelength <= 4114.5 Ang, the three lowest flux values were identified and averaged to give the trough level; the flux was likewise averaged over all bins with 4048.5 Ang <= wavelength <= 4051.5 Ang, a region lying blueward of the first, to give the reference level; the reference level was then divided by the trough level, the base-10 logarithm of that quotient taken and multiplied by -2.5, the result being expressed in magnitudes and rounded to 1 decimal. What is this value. 0.1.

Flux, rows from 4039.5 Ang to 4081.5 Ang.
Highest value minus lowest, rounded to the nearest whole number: 11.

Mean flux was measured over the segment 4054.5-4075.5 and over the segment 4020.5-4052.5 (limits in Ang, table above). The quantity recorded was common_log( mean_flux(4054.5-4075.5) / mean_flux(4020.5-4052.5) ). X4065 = -0.02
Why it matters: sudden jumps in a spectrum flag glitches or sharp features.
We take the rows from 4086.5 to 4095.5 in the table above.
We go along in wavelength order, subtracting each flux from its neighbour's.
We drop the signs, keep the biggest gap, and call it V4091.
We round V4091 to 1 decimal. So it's 2.9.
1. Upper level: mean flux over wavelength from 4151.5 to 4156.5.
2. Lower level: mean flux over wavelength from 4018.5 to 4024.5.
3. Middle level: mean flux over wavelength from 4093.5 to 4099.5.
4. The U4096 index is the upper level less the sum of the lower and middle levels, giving -26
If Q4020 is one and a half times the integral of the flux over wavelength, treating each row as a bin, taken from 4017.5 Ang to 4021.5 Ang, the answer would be 163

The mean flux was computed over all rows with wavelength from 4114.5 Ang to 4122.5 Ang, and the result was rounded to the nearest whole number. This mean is 30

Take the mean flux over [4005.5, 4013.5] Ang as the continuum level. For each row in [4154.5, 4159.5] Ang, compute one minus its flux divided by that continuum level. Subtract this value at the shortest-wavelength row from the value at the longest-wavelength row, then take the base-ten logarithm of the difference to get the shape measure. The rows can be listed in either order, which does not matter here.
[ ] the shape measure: -1.0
